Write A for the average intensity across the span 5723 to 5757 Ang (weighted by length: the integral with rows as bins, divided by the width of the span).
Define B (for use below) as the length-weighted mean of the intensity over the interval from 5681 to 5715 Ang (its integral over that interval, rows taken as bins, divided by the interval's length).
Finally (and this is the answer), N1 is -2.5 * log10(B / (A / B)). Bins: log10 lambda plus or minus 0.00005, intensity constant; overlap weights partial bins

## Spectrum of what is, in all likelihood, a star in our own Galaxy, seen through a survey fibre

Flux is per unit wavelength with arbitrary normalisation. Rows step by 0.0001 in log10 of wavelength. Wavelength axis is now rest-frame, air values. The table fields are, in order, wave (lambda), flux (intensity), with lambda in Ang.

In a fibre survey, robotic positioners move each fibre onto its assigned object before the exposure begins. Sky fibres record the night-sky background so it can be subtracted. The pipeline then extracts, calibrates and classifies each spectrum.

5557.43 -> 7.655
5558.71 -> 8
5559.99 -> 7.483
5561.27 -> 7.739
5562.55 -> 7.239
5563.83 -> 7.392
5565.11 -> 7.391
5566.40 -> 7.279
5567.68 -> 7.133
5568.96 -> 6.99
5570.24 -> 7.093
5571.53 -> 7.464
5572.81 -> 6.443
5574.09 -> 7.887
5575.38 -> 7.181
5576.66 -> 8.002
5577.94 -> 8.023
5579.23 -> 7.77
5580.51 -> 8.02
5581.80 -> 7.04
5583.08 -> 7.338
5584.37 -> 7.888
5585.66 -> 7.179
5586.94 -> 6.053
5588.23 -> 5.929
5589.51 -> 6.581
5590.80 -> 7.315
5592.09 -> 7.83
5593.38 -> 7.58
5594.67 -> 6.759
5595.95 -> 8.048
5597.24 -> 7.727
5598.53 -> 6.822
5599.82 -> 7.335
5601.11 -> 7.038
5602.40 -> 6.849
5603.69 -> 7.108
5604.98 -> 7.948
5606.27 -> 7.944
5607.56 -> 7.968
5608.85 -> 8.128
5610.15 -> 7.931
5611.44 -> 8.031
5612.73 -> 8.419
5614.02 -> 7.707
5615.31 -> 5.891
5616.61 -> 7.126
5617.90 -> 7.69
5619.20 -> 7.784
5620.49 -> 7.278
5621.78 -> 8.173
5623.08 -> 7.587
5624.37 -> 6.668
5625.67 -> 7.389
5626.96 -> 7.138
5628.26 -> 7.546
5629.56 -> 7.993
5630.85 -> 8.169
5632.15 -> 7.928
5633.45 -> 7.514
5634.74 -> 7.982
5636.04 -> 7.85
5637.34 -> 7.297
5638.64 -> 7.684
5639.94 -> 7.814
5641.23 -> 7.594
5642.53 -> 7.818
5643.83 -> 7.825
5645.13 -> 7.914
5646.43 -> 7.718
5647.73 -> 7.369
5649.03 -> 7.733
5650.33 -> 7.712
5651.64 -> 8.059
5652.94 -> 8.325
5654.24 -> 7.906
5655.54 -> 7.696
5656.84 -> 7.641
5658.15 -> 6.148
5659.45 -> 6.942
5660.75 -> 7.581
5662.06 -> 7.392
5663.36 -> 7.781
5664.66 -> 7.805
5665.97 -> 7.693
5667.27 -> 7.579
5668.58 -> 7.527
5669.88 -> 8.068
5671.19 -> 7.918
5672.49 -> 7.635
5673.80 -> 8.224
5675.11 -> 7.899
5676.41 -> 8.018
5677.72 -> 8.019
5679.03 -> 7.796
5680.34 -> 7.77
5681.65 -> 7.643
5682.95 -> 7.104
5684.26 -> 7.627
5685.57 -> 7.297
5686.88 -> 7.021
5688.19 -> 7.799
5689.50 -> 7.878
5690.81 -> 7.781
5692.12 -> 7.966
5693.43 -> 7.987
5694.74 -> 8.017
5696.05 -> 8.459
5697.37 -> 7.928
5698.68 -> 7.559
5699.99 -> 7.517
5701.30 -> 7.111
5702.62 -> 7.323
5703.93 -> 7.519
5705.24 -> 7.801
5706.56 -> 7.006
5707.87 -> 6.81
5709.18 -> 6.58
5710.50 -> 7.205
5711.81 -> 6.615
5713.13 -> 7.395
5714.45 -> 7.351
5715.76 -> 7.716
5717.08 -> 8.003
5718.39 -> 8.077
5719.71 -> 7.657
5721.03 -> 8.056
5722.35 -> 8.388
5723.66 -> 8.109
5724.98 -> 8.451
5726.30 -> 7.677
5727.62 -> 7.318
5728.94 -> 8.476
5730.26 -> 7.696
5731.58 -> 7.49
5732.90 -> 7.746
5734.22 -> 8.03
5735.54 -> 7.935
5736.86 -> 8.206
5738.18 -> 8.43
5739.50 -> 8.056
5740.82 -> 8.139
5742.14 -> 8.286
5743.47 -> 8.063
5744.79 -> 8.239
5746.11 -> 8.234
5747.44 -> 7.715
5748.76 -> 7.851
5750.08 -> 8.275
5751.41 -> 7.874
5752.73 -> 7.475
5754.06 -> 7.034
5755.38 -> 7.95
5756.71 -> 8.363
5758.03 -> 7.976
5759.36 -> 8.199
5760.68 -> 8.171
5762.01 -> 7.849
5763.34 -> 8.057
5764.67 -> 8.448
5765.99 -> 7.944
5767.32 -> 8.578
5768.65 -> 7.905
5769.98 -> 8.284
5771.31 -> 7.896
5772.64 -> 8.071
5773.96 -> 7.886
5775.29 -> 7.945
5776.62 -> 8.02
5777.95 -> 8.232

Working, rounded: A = 7.96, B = 7.47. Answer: -2.11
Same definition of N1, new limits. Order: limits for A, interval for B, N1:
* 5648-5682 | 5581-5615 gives -2.13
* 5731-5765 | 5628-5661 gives -2.17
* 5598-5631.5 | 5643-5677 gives -2.24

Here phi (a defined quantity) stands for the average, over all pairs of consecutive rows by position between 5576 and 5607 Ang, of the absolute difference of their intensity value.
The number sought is 0.52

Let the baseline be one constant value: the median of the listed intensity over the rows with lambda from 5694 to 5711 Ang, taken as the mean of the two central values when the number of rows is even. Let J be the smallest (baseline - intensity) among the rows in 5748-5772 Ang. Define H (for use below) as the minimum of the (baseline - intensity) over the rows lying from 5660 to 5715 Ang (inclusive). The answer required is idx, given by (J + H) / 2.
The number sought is -1.00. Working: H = -0.9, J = -1.06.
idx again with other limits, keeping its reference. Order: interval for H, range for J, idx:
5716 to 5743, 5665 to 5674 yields -0.83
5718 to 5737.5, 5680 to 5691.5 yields -0.66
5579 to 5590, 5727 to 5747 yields -0.73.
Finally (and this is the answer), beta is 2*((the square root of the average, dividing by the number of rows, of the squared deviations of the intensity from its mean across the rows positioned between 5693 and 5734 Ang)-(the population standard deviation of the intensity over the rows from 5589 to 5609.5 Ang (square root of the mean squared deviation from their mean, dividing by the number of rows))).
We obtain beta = -0.01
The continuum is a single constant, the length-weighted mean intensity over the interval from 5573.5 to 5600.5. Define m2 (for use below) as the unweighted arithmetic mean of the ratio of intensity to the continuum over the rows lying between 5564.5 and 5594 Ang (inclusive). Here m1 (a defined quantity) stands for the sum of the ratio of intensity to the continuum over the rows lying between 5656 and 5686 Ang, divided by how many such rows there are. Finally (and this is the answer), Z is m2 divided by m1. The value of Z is 0.96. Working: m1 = 1.04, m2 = 0.99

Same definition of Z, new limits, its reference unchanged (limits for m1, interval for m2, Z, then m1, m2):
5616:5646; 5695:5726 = 0.99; 1.04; 1.03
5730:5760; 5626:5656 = 0.97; 1.08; 1.06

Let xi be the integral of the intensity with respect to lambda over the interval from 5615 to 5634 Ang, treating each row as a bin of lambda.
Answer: 142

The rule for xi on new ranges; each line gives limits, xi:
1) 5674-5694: 154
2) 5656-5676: 152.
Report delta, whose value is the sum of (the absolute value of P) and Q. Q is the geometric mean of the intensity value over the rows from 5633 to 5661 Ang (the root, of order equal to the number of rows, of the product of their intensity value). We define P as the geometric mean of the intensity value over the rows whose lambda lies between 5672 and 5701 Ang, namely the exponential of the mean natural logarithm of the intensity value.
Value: 15.4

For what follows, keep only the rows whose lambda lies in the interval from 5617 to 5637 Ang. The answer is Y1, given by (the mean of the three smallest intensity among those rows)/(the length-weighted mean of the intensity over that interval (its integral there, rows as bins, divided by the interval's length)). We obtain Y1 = 0.92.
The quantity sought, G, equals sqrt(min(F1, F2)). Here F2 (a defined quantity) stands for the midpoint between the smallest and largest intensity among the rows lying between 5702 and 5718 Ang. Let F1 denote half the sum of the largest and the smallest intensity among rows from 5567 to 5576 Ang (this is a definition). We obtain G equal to 2.677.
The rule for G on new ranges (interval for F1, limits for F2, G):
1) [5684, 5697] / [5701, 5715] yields 2.682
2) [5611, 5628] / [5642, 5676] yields 2.675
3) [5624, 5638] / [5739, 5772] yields 2.724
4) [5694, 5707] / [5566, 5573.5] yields 2.637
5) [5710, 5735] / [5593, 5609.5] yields 2.728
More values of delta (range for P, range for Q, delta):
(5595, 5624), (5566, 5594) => 14.8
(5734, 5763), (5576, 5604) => 15.3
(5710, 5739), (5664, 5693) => 15.5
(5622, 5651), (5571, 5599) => 14.9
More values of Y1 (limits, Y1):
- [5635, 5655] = 0.95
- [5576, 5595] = 0.85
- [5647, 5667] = 0.90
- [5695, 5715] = 0.91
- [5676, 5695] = 0.93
